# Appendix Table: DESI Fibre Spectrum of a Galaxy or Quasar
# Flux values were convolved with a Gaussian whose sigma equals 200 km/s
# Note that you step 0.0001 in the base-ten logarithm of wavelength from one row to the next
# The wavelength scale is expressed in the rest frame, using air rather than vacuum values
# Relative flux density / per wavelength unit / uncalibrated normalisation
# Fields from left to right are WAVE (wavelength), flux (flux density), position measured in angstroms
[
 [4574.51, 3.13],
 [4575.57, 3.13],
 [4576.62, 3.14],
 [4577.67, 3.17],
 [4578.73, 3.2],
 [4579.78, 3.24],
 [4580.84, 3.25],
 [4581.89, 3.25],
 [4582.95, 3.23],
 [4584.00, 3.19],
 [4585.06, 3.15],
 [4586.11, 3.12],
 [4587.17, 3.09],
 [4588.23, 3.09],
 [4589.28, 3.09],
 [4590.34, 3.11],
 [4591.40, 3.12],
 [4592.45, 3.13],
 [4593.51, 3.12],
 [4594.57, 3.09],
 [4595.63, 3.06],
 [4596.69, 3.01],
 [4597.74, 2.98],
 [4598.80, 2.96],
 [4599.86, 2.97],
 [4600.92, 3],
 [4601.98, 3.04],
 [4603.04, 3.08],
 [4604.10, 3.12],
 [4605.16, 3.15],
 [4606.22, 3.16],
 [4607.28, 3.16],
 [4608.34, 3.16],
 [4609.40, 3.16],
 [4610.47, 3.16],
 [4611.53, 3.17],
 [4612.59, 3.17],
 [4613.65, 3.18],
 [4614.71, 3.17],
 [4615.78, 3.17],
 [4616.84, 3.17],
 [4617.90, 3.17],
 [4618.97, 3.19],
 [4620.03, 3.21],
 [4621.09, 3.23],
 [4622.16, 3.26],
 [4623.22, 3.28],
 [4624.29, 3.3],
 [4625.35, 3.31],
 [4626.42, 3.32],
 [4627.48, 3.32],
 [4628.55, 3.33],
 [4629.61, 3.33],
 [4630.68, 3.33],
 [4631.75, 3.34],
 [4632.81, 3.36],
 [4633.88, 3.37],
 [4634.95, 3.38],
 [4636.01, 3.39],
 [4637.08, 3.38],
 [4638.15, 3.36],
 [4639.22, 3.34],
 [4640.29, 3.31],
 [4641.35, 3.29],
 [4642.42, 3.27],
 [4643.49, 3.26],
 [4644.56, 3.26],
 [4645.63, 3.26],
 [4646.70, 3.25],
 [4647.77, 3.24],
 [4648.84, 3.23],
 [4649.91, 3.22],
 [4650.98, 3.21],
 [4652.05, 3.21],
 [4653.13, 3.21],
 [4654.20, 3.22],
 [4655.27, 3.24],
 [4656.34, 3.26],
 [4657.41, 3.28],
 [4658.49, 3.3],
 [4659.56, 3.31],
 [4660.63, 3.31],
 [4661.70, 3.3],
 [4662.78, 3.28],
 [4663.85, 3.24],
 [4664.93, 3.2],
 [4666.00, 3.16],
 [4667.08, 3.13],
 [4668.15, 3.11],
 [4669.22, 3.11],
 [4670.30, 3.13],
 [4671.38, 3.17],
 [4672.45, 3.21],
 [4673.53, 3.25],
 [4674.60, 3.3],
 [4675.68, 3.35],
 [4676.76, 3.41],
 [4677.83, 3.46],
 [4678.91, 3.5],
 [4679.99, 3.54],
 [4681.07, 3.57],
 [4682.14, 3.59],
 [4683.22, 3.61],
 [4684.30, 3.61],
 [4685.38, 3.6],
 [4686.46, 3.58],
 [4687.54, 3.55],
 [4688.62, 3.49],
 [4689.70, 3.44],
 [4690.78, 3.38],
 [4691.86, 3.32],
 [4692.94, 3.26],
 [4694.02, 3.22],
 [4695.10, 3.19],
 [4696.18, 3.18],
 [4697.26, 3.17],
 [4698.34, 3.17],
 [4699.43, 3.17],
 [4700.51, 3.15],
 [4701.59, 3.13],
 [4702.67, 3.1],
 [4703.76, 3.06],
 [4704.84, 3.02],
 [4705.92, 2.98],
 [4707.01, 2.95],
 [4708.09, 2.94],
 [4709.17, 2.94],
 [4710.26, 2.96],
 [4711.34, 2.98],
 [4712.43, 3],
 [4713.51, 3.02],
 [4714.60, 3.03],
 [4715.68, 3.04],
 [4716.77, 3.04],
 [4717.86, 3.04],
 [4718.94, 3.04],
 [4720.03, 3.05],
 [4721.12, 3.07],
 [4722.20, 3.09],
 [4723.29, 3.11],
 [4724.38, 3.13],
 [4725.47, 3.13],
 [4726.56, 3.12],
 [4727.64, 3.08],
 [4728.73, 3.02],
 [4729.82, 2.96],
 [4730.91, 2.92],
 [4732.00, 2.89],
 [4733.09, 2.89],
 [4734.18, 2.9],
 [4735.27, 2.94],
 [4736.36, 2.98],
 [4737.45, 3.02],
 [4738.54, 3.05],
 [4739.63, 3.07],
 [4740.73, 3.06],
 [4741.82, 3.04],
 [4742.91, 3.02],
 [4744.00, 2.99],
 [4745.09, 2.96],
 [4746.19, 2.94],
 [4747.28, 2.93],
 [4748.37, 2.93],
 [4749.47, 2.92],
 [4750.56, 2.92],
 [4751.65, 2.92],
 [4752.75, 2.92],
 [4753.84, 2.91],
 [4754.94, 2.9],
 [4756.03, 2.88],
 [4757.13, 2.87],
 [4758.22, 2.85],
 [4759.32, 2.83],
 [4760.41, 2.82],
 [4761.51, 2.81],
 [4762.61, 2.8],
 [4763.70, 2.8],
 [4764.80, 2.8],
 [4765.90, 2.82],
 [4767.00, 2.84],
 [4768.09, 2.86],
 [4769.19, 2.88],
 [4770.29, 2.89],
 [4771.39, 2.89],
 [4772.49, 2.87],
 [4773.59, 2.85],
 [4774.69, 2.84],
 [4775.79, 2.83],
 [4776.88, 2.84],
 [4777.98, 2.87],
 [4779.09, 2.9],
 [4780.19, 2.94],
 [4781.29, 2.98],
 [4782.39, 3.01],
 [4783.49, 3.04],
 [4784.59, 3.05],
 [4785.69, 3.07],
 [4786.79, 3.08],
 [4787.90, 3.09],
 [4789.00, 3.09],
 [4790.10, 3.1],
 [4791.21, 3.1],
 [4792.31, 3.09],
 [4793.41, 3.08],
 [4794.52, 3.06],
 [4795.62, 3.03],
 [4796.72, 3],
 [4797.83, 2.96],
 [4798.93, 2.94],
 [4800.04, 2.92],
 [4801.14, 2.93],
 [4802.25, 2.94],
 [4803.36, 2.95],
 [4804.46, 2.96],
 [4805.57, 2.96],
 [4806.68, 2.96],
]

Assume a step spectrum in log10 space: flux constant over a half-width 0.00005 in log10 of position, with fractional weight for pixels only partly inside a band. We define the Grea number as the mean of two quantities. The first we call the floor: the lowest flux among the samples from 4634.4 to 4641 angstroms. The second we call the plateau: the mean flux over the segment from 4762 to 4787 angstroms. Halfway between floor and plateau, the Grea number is 3.11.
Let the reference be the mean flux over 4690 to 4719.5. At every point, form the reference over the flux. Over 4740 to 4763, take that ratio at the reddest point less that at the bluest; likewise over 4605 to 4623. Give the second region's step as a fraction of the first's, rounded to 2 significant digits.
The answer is -0.35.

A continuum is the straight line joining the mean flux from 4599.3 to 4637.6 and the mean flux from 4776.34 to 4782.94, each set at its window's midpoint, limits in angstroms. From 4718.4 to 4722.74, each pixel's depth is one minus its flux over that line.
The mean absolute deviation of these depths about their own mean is 0.006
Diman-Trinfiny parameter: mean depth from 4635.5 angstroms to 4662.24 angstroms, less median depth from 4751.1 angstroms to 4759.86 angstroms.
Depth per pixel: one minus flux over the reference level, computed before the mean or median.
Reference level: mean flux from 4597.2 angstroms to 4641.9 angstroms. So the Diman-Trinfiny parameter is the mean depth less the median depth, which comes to -0.12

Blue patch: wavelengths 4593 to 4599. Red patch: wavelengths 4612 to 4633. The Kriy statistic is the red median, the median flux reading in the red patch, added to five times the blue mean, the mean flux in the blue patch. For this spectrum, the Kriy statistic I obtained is 18.5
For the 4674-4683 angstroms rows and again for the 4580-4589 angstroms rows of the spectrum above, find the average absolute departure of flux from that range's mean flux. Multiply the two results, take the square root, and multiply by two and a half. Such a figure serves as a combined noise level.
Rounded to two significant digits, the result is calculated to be 0.18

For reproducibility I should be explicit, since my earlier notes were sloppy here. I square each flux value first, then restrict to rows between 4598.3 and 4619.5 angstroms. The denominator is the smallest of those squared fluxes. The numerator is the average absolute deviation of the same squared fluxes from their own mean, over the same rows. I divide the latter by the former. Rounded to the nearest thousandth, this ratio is 0.041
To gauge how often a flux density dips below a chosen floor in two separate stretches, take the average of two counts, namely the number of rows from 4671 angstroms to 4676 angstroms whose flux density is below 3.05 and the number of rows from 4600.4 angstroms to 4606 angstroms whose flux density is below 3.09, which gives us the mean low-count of 1.5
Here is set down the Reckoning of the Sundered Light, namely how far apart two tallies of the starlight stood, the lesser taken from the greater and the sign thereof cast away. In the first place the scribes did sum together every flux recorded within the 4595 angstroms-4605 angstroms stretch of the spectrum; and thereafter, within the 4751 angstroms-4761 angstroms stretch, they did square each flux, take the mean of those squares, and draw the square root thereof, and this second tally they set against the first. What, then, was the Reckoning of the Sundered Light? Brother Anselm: 24.3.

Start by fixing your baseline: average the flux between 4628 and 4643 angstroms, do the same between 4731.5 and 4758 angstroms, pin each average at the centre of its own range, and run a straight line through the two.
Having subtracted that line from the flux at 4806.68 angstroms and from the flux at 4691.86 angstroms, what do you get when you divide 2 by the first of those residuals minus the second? 40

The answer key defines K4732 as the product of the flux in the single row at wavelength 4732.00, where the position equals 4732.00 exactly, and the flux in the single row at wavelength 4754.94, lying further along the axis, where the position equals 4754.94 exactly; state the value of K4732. 8.4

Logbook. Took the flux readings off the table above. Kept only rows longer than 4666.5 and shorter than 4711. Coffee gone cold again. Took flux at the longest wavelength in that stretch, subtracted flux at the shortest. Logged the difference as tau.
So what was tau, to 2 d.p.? -0.17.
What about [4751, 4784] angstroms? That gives 0.12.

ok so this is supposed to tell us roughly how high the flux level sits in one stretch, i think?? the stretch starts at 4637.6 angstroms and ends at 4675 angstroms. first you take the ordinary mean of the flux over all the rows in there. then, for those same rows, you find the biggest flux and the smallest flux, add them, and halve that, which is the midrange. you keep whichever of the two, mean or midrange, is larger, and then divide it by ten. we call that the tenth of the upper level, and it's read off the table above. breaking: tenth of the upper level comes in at 0.324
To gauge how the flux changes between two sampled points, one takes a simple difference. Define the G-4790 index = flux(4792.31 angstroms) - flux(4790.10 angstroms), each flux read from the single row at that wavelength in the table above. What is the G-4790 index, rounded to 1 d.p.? 0.0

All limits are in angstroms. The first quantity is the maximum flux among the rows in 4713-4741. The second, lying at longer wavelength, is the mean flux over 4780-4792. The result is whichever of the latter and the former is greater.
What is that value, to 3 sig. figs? 3.13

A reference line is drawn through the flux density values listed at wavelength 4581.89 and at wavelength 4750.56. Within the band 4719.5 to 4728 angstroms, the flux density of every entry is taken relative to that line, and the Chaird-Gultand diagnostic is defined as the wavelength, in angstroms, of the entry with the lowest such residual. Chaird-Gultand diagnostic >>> 4720.03 angstroms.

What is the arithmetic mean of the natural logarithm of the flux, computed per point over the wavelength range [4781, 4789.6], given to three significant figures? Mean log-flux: 1.12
